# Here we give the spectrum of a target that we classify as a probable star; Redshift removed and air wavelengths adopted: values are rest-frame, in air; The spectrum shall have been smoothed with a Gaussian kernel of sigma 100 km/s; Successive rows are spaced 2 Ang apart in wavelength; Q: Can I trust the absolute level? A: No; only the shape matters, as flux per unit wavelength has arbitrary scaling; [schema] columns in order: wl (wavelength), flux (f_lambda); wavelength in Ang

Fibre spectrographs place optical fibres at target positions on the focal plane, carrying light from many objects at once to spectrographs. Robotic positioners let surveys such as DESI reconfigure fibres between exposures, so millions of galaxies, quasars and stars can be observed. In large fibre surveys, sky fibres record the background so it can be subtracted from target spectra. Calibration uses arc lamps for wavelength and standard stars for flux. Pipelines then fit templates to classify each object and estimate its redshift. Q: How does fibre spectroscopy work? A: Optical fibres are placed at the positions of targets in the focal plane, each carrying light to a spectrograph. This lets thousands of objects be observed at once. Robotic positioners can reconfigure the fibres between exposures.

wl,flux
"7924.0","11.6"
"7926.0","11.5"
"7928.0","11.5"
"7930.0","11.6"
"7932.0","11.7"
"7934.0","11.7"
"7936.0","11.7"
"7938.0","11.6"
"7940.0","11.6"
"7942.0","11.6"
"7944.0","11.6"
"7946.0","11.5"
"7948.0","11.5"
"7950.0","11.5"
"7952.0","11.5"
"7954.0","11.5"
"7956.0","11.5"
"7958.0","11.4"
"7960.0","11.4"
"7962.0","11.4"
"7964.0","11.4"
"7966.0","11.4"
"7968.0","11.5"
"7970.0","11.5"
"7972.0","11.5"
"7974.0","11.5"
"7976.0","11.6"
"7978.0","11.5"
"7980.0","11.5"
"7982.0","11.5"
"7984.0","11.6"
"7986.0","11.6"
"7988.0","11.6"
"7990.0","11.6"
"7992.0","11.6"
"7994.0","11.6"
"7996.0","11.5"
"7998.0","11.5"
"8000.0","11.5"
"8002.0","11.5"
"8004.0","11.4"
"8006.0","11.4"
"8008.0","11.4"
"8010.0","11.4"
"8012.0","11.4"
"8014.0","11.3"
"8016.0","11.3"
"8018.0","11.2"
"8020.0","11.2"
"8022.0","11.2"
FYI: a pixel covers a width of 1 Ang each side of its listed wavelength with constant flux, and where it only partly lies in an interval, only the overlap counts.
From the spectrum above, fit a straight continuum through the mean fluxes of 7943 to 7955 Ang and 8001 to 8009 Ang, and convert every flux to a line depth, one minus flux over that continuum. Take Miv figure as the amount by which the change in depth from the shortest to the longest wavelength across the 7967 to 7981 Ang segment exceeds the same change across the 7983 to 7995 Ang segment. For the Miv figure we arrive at -0.0003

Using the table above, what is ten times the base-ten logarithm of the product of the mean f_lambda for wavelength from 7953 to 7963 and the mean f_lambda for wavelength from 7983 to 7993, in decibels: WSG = 21.23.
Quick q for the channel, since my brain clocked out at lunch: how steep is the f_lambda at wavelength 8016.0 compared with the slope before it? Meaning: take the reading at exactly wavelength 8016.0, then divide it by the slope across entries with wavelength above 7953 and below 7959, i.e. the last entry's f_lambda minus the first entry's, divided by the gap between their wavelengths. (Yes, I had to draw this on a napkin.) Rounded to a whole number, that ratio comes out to -452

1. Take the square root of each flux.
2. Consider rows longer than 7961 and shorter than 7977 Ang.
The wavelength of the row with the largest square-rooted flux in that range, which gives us 7976.0 Ang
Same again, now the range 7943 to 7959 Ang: 7944.0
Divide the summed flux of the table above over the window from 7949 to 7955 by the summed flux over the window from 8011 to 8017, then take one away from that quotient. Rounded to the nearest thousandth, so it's 0.015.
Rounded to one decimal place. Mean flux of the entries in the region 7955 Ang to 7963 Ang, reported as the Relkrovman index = 11.4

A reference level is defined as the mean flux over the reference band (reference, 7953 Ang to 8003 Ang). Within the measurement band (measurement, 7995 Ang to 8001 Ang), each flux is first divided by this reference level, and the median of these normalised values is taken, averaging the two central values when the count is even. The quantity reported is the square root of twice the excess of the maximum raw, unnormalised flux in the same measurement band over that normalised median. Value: 4.58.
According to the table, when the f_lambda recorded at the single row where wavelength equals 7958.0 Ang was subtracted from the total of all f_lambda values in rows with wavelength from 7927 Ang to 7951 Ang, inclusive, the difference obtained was 128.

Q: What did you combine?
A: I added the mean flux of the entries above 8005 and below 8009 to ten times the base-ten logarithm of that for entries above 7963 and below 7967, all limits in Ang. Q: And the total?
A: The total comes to 21.97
